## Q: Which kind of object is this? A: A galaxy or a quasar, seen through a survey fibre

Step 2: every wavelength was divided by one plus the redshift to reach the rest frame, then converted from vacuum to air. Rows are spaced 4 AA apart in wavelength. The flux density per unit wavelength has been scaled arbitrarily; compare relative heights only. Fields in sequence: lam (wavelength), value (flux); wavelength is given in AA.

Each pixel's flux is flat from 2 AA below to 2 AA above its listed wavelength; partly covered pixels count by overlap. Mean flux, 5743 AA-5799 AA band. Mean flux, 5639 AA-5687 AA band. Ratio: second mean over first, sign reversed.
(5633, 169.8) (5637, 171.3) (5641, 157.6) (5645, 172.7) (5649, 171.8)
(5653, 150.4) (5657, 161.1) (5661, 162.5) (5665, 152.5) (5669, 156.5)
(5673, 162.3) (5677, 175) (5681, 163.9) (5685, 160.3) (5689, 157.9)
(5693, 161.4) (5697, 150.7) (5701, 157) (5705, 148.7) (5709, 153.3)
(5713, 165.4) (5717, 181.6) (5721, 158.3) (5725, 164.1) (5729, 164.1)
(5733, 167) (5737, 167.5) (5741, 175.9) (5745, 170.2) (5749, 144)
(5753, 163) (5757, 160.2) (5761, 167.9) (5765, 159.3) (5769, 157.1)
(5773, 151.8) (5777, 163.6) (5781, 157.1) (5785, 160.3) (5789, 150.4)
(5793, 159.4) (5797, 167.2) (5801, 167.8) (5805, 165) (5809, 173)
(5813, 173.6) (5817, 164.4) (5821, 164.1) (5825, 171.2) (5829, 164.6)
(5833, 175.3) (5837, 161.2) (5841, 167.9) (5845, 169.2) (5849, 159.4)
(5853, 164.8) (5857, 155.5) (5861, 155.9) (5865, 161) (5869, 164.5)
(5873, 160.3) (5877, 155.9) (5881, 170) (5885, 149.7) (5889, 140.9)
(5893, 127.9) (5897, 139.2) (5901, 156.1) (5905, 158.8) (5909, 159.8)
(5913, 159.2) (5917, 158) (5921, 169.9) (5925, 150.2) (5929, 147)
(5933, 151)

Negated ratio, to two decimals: -1.02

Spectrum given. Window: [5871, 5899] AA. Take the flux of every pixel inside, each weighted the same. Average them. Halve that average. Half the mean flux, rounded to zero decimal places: 75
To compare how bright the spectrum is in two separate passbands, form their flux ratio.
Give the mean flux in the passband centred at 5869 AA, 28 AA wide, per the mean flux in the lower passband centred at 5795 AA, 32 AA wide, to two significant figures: 0.99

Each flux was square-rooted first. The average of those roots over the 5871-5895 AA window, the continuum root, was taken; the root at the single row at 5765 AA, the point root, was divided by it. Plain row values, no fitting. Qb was 1.03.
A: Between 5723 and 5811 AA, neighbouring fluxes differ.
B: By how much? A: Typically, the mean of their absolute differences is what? 7.1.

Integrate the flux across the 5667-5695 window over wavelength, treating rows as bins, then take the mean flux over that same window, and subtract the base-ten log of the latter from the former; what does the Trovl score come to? 4547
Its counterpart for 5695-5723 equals 4458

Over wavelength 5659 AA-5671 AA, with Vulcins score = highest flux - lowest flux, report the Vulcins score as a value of 10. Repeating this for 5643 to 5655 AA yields 22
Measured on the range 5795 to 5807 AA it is 3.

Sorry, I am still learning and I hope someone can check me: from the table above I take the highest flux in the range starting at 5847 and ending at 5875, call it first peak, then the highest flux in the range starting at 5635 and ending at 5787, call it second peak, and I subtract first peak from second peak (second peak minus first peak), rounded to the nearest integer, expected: 17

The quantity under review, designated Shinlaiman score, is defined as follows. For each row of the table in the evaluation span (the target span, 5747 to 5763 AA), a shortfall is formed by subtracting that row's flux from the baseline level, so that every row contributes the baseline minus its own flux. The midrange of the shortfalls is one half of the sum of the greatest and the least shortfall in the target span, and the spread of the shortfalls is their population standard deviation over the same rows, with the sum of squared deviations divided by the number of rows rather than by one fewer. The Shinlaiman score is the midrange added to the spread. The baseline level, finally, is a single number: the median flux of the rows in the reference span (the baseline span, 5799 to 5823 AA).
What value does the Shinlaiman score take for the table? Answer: 19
